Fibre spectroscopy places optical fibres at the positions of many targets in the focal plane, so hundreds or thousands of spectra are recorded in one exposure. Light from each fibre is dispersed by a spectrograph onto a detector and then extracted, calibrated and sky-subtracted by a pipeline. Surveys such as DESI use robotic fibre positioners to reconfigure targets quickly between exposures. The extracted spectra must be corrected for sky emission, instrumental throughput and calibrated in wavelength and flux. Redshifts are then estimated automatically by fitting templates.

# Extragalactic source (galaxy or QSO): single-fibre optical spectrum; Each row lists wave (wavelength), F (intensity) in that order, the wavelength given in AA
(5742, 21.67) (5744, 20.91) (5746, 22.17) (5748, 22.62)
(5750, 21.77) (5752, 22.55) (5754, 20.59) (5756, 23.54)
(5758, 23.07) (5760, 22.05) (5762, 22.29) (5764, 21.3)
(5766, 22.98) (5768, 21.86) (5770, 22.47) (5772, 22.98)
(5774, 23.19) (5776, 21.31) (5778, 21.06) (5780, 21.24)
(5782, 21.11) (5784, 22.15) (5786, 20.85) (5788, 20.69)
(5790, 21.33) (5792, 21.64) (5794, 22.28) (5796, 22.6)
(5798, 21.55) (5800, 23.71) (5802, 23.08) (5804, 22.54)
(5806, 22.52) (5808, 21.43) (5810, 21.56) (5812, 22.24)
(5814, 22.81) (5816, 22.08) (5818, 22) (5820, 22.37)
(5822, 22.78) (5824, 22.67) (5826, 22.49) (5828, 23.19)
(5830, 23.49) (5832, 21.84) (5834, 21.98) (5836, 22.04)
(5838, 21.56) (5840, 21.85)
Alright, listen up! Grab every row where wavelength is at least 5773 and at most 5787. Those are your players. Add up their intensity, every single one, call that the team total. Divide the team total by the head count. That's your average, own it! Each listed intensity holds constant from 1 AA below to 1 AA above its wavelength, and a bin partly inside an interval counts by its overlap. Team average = 21.6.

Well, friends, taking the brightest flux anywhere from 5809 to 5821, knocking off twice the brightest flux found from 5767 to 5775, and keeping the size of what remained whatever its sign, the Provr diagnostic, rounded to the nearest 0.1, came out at 23.6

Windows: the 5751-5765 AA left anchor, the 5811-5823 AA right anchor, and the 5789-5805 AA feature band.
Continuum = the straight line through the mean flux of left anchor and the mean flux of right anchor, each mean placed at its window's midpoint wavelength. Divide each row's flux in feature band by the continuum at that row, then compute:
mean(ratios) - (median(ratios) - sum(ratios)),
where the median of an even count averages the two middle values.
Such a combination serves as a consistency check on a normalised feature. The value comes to 8.01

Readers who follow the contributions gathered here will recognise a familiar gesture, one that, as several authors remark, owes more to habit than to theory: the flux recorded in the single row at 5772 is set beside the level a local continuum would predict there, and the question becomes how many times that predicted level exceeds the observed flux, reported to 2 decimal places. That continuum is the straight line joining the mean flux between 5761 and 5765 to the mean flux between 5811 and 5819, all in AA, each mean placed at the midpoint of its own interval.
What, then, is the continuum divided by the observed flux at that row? 0.95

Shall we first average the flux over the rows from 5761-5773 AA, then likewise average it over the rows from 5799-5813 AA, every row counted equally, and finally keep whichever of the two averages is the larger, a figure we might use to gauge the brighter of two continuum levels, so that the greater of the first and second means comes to 22.4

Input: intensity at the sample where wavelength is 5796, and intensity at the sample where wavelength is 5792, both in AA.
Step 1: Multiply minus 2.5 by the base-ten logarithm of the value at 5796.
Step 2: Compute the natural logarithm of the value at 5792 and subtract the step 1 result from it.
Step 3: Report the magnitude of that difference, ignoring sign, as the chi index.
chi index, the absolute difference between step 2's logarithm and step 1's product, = 6.46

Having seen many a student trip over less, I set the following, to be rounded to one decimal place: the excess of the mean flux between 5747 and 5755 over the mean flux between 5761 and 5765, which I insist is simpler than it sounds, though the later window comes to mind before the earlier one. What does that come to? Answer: 0.1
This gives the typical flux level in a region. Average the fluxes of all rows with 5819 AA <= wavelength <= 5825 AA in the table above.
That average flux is 22.6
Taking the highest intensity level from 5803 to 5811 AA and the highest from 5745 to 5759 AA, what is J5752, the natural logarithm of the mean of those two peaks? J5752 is 3.14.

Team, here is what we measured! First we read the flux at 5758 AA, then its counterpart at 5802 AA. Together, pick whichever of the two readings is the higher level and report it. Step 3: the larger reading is 23.1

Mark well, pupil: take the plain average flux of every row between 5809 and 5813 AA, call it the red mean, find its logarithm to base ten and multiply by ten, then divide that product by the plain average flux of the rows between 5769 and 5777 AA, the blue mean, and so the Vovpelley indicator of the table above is 0.596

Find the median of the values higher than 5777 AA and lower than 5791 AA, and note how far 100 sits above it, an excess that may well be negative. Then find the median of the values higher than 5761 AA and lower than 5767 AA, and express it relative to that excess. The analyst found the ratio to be 0.283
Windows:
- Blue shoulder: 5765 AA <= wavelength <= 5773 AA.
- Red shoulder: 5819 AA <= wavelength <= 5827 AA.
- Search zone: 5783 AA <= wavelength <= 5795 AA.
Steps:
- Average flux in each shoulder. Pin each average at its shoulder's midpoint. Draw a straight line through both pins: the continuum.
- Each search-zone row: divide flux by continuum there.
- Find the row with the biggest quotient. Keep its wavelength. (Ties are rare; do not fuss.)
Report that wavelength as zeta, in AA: 5794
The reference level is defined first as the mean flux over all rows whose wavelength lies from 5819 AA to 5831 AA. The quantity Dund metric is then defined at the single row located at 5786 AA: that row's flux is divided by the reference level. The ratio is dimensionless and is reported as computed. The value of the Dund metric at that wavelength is 0.91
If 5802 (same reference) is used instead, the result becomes 1.01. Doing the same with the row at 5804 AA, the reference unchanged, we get 0.99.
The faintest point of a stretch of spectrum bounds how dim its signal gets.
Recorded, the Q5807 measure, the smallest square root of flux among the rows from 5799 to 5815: 4.63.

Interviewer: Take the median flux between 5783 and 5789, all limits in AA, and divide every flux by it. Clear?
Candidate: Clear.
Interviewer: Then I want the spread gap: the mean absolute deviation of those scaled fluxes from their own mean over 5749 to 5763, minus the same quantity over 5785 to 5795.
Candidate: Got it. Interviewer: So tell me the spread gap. 0.010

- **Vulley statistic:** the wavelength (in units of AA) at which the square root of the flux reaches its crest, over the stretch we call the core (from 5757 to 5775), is 5774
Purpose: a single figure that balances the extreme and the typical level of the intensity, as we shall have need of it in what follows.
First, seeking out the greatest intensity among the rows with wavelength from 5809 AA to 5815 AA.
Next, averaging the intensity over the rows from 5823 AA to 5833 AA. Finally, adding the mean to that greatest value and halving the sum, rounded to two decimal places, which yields 22.77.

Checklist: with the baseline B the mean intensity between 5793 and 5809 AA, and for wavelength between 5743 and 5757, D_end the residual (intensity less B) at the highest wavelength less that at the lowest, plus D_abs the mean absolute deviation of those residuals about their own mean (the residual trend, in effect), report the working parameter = 3.4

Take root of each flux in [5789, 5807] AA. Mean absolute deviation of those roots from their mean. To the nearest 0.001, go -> 0.062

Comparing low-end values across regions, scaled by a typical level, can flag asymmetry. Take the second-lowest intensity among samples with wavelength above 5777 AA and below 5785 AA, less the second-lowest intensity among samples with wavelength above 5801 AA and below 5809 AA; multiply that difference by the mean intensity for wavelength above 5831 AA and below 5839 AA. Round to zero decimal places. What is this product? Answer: -31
